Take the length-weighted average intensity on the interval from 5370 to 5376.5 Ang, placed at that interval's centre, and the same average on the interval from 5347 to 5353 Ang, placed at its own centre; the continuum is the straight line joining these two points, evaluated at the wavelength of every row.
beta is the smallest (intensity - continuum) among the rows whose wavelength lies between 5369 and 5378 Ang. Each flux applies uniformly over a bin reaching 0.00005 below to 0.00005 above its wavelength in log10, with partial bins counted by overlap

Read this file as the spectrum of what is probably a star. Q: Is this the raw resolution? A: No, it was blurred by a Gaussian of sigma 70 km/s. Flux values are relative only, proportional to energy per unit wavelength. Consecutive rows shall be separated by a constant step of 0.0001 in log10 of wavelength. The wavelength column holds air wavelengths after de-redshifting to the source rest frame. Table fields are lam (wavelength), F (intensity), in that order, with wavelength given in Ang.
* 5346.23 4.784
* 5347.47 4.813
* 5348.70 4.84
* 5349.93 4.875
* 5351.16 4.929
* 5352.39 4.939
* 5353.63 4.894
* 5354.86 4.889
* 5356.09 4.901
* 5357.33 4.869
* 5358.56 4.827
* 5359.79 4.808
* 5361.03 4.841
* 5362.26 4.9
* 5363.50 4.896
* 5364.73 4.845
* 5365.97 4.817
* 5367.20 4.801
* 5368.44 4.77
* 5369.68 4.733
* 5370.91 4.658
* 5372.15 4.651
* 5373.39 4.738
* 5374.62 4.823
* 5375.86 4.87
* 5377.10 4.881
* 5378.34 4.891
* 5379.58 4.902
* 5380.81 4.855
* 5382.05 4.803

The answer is -0.11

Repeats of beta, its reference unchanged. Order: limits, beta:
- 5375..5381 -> 0.13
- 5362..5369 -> -0.01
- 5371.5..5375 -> -0.11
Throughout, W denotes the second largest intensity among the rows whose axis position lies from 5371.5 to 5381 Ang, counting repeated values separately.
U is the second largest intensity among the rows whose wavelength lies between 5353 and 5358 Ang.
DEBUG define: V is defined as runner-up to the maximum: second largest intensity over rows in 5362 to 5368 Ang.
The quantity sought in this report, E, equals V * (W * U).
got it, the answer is 117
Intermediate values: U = 4.894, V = 4.896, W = 4.891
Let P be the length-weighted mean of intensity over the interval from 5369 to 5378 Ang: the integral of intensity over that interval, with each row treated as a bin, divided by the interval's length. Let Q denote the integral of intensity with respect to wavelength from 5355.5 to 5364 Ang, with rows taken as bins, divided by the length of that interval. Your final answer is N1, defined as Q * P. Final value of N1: 23.2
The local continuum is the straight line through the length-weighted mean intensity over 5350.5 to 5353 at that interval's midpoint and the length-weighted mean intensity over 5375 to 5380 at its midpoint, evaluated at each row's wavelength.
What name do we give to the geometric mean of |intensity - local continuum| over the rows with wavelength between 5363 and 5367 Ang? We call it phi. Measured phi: 0.04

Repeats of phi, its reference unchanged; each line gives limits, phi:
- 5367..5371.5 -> 0.15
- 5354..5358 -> 0.04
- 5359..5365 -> 0.04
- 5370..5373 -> 0.24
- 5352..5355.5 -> 0.01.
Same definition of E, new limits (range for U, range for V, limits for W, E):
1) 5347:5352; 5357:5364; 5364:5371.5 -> 115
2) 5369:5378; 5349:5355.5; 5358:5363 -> 116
